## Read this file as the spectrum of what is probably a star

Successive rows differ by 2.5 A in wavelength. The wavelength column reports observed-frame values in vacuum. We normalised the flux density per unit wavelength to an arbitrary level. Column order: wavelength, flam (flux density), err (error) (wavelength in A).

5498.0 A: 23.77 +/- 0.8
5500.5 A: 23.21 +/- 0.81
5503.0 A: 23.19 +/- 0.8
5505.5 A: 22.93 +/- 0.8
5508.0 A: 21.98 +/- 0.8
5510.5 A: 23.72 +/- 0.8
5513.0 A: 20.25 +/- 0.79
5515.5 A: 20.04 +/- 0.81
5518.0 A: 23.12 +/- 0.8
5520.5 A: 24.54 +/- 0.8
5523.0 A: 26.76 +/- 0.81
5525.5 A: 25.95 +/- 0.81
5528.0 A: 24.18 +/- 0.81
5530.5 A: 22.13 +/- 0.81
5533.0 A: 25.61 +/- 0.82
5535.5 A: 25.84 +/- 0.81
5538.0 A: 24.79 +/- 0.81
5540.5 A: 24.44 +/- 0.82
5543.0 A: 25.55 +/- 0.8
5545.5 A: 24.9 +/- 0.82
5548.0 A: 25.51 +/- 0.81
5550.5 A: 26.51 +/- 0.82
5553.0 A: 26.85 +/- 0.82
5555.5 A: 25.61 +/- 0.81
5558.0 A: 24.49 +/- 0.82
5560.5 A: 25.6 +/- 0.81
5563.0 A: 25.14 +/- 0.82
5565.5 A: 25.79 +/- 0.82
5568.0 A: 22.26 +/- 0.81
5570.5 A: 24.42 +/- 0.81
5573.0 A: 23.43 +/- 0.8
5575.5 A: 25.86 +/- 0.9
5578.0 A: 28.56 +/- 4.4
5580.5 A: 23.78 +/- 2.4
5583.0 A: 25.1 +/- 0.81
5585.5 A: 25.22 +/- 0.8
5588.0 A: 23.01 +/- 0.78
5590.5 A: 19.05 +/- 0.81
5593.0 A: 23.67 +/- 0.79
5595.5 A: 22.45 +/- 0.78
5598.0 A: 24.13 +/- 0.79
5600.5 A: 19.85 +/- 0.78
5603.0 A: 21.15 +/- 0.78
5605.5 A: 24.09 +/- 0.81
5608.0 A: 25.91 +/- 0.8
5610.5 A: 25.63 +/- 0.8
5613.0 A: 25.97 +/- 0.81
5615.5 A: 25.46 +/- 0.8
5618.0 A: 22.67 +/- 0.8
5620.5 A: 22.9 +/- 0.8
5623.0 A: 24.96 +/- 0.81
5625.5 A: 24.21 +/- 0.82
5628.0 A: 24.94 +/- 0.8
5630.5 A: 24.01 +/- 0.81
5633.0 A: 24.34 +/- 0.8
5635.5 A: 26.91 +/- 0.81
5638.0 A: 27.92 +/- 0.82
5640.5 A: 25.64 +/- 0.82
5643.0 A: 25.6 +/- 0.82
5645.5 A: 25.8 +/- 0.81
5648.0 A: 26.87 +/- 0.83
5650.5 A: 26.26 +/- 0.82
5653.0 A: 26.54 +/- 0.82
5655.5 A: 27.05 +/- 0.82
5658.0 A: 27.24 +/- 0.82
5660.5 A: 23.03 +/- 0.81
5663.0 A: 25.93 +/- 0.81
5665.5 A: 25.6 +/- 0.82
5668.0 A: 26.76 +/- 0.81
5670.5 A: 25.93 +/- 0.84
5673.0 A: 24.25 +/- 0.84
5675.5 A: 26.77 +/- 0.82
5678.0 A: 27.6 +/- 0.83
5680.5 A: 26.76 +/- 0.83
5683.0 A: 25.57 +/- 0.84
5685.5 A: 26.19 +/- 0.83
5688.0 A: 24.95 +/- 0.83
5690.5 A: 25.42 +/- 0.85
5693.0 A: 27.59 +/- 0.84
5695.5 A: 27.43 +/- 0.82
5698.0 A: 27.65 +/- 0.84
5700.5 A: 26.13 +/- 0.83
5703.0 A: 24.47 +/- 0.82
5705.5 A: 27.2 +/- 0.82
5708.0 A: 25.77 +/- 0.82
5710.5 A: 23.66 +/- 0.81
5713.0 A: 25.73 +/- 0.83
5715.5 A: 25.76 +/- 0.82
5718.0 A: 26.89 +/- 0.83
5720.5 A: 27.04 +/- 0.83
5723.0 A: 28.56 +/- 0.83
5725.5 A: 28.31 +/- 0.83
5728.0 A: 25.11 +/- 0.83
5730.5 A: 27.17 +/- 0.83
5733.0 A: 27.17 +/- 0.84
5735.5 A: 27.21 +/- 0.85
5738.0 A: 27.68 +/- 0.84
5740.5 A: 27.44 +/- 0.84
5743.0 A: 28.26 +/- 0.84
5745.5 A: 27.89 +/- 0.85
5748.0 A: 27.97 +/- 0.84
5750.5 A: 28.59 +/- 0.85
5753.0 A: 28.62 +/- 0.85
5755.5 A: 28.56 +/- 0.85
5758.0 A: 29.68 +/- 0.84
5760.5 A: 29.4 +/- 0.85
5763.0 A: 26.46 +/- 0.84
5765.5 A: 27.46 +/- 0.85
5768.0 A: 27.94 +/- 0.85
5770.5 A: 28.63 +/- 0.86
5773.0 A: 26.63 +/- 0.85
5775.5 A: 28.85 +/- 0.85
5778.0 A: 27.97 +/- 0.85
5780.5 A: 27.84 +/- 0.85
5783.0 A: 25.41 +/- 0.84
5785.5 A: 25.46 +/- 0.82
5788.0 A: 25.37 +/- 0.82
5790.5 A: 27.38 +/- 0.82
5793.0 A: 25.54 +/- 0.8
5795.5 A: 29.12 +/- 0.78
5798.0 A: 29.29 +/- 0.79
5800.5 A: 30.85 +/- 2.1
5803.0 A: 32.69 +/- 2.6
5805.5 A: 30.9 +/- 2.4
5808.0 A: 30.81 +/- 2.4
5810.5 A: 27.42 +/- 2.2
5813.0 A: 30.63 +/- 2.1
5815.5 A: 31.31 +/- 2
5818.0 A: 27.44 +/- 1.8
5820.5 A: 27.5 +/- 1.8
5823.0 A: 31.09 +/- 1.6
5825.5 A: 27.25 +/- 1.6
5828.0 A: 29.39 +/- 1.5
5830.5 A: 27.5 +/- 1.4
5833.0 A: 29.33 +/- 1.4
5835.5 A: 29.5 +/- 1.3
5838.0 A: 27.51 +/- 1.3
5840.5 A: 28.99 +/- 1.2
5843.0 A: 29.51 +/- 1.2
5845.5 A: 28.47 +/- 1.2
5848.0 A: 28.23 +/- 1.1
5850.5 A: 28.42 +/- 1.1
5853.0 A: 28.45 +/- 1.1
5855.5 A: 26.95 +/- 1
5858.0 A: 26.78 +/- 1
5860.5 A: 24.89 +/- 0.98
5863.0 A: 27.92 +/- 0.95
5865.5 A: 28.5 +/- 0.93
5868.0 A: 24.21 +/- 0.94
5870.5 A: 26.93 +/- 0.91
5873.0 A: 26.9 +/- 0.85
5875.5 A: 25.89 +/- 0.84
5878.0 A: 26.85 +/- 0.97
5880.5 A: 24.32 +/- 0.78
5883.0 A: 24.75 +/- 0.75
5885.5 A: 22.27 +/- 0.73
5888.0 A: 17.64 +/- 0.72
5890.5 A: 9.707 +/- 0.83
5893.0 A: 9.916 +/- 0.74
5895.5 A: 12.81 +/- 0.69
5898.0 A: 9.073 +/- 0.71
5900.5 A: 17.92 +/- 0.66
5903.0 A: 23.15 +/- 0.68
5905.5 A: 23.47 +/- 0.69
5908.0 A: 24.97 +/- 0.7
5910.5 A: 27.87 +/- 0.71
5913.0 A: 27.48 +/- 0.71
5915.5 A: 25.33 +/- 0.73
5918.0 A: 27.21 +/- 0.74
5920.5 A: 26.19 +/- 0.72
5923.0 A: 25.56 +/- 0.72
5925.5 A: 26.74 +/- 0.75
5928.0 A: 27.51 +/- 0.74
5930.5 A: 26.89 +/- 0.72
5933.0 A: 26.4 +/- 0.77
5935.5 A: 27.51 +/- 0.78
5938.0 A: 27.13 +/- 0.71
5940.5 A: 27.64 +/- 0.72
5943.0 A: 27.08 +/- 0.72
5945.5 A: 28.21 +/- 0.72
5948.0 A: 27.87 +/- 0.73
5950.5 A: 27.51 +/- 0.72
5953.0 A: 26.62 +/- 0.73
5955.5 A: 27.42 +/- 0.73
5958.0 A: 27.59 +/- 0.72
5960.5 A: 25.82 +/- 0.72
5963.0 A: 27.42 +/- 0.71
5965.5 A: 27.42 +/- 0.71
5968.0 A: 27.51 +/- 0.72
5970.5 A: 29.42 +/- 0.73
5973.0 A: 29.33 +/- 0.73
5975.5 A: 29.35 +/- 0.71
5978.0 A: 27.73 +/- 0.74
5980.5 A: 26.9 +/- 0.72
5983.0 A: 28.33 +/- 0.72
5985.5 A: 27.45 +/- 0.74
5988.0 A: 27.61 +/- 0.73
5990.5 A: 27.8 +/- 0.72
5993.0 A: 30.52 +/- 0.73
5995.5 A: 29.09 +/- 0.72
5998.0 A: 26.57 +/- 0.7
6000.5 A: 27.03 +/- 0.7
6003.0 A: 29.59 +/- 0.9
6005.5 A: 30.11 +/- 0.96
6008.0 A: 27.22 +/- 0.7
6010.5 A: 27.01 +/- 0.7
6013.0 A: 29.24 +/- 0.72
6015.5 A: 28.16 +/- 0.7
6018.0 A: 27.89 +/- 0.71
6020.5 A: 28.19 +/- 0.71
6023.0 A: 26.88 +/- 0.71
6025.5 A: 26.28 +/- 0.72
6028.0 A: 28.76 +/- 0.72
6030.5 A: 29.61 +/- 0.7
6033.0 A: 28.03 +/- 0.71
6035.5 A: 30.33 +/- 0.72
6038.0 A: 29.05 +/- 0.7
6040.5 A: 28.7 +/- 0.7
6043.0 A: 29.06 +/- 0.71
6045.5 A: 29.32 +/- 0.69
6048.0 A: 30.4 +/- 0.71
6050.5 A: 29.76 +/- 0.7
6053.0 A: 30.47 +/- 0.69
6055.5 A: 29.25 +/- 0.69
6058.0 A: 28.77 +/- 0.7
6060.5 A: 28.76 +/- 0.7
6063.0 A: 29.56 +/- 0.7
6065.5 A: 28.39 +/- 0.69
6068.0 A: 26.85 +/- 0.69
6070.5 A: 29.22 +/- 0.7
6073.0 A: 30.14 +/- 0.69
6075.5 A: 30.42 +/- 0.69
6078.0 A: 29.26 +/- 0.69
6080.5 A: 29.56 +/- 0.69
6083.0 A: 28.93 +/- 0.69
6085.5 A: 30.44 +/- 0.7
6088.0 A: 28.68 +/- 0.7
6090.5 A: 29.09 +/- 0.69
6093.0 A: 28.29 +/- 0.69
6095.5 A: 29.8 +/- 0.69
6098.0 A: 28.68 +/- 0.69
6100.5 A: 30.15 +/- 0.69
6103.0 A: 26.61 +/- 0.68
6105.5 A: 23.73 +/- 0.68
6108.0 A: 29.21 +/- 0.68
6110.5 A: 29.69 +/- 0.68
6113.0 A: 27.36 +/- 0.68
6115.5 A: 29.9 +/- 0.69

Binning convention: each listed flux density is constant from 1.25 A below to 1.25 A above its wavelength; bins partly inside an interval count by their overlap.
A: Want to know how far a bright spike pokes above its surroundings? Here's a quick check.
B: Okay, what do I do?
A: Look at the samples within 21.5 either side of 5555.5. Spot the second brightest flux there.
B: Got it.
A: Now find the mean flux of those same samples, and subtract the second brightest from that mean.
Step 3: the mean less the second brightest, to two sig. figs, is -1.4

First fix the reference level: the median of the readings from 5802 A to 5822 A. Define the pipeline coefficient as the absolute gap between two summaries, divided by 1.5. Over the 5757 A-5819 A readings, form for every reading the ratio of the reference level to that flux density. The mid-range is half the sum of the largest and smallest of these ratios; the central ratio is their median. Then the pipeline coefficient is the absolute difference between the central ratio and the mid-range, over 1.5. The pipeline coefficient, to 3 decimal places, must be 0.015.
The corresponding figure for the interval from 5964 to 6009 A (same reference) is 0.017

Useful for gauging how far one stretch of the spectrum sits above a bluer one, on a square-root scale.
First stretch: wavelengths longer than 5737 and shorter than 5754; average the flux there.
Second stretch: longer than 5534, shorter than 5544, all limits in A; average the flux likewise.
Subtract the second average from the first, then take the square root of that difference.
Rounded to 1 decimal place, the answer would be 1.7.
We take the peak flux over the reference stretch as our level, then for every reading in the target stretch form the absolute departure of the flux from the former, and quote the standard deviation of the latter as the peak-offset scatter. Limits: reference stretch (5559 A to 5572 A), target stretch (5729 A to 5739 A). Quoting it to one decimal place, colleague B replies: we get 0.2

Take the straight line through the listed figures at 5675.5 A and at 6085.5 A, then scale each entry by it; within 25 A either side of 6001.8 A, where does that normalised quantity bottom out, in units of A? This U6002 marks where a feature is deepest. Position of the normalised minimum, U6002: 6025.5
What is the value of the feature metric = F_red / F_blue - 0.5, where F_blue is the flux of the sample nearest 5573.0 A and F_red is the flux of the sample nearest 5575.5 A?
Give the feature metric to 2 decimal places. 0.60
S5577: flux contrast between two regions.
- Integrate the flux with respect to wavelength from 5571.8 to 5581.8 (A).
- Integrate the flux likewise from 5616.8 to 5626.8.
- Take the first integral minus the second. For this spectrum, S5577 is 17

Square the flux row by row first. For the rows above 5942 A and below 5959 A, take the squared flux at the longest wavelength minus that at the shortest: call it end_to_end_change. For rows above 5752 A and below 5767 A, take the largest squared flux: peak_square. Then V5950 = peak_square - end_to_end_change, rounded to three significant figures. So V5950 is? 853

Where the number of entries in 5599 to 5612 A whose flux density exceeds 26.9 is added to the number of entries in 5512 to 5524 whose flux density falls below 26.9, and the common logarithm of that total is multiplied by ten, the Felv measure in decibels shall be 6.99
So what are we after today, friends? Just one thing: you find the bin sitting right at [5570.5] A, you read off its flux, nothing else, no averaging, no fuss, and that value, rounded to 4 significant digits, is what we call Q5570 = 24.42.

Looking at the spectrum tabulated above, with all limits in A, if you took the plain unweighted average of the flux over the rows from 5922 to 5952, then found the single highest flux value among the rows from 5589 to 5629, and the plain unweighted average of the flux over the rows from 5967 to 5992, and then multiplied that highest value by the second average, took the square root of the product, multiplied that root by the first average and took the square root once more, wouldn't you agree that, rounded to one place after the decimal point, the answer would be 27.1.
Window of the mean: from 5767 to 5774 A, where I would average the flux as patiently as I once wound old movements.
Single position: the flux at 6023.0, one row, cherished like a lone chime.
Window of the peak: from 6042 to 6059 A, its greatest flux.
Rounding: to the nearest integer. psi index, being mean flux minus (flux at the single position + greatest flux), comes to -30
